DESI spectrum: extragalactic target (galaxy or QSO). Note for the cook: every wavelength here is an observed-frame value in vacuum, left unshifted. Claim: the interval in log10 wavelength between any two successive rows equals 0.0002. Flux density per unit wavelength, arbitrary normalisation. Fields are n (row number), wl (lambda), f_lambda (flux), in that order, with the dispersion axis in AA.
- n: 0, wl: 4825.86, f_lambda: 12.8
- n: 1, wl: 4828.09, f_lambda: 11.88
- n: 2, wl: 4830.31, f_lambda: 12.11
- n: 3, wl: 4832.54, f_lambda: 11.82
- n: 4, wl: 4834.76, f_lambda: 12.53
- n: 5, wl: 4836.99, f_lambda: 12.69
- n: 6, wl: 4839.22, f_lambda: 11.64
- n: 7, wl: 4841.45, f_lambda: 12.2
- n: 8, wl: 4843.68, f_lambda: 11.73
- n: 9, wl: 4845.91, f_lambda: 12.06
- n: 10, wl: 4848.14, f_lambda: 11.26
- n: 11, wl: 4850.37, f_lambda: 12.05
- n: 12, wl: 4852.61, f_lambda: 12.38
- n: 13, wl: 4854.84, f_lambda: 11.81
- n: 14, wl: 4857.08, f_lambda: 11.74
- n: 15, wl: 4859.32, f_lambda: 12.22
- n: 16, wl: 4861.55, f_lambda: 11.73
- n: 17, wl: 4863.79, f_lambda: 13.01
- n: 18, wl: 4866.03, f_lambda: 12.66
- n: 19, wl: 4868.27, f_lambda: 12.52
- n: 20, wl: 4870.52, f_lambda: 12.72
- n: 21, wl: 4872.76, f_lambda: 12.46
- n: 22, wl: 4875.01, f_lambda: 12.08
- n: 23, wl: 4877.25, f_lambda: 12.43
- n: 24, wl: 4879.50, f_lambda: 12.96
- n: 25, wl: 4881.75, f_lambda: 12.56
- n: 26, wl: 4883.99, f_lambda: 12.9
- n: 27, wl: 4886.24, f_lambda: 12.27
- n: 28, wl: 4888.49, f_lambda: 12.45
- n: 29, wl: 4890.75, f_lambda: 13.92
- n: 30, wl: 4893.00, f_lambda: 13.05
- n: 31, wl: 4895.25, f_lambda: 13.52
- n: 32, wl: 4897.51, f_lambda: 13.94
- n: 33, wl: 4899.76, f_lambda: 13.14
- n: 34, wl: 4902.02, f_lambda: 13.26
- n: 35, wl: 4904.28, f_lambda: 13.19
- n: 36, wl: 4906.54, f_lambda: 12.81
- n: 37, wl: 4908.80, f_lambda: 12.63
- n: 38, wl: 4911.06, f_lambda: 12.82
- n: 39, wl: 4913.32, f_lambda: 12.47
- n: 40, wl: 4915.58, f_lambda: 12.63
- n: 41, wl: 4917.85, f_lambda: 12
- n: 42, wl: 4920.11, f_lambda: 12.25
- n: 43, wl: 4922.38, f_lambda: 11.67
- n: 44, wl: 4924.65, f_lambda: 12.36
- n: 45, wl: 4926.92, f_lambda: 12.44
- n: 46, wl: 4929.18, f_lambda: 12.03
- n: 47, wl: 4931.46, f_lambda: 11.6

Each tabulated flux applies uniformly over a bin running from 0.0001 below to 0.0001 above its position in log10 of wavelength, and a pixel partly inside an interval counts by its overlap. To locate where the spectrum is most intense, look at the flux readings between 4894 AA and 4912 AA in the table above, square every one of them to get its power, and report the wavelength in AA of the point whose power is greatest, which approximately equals 4897.51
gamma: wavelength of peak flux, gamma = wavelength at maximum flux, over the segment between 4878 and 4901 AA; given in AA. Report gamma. 4897.51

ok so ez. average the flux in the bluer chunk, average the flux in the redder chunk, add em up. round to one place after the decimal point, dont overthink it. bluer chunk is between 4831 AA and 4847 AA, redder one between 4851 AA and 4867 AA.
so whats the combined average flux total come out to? 24.3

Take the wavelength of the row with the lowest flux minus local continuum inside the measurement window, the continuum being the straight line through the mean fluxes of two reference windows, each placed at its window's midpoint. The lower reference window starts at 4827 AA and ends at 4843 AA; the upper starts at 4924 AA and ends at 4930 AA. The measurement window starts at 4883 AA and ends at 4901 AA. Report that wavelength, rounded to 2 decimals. 4886.24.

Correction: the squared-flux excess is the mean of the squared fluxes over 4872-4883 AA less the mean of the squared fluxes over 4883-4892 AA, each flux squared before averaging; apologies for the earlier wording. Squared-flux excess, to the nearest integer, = -10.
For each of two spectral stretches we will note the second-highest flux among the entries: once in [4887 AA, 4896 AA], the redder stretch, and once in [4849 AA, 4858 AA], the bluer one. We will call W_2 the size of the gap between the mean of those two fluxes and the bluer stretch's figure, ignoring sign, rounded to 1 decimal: 0.7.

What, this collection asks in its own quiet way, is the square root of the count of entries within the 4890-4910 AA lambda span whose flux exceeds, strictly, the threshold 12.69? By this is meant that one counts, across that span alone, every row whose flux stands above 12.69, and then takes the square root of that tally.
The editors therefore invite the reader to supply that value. 2.8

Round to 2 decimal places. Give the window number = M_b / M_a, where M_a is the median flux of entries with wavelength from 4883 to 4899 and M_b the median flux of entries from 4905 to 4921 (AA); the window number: 0.97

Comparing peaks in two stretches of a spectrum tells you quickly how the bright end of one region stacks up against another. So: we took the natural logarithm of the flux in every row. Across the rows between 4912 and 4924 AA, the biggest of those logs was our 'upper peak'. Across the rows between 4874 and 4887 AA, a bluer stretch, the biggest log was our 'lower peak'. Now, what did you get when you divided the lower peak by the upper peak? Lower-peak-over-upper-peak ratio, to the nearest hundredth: 1.01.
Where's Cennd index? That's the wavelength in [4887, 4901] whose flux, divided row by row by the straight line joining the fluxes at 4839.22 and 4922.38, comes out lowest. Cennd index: 4888.49 AA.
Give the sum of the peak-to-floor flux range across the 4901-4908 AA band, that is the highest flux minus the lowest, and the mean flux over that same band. 13.5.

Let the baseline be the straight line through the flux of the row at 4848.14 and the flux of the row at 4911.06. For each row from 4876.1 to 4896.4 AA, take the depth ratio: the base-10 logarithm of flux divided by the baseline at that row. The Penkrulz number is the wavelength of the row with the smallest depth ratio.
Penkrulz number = 4886.24 AA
